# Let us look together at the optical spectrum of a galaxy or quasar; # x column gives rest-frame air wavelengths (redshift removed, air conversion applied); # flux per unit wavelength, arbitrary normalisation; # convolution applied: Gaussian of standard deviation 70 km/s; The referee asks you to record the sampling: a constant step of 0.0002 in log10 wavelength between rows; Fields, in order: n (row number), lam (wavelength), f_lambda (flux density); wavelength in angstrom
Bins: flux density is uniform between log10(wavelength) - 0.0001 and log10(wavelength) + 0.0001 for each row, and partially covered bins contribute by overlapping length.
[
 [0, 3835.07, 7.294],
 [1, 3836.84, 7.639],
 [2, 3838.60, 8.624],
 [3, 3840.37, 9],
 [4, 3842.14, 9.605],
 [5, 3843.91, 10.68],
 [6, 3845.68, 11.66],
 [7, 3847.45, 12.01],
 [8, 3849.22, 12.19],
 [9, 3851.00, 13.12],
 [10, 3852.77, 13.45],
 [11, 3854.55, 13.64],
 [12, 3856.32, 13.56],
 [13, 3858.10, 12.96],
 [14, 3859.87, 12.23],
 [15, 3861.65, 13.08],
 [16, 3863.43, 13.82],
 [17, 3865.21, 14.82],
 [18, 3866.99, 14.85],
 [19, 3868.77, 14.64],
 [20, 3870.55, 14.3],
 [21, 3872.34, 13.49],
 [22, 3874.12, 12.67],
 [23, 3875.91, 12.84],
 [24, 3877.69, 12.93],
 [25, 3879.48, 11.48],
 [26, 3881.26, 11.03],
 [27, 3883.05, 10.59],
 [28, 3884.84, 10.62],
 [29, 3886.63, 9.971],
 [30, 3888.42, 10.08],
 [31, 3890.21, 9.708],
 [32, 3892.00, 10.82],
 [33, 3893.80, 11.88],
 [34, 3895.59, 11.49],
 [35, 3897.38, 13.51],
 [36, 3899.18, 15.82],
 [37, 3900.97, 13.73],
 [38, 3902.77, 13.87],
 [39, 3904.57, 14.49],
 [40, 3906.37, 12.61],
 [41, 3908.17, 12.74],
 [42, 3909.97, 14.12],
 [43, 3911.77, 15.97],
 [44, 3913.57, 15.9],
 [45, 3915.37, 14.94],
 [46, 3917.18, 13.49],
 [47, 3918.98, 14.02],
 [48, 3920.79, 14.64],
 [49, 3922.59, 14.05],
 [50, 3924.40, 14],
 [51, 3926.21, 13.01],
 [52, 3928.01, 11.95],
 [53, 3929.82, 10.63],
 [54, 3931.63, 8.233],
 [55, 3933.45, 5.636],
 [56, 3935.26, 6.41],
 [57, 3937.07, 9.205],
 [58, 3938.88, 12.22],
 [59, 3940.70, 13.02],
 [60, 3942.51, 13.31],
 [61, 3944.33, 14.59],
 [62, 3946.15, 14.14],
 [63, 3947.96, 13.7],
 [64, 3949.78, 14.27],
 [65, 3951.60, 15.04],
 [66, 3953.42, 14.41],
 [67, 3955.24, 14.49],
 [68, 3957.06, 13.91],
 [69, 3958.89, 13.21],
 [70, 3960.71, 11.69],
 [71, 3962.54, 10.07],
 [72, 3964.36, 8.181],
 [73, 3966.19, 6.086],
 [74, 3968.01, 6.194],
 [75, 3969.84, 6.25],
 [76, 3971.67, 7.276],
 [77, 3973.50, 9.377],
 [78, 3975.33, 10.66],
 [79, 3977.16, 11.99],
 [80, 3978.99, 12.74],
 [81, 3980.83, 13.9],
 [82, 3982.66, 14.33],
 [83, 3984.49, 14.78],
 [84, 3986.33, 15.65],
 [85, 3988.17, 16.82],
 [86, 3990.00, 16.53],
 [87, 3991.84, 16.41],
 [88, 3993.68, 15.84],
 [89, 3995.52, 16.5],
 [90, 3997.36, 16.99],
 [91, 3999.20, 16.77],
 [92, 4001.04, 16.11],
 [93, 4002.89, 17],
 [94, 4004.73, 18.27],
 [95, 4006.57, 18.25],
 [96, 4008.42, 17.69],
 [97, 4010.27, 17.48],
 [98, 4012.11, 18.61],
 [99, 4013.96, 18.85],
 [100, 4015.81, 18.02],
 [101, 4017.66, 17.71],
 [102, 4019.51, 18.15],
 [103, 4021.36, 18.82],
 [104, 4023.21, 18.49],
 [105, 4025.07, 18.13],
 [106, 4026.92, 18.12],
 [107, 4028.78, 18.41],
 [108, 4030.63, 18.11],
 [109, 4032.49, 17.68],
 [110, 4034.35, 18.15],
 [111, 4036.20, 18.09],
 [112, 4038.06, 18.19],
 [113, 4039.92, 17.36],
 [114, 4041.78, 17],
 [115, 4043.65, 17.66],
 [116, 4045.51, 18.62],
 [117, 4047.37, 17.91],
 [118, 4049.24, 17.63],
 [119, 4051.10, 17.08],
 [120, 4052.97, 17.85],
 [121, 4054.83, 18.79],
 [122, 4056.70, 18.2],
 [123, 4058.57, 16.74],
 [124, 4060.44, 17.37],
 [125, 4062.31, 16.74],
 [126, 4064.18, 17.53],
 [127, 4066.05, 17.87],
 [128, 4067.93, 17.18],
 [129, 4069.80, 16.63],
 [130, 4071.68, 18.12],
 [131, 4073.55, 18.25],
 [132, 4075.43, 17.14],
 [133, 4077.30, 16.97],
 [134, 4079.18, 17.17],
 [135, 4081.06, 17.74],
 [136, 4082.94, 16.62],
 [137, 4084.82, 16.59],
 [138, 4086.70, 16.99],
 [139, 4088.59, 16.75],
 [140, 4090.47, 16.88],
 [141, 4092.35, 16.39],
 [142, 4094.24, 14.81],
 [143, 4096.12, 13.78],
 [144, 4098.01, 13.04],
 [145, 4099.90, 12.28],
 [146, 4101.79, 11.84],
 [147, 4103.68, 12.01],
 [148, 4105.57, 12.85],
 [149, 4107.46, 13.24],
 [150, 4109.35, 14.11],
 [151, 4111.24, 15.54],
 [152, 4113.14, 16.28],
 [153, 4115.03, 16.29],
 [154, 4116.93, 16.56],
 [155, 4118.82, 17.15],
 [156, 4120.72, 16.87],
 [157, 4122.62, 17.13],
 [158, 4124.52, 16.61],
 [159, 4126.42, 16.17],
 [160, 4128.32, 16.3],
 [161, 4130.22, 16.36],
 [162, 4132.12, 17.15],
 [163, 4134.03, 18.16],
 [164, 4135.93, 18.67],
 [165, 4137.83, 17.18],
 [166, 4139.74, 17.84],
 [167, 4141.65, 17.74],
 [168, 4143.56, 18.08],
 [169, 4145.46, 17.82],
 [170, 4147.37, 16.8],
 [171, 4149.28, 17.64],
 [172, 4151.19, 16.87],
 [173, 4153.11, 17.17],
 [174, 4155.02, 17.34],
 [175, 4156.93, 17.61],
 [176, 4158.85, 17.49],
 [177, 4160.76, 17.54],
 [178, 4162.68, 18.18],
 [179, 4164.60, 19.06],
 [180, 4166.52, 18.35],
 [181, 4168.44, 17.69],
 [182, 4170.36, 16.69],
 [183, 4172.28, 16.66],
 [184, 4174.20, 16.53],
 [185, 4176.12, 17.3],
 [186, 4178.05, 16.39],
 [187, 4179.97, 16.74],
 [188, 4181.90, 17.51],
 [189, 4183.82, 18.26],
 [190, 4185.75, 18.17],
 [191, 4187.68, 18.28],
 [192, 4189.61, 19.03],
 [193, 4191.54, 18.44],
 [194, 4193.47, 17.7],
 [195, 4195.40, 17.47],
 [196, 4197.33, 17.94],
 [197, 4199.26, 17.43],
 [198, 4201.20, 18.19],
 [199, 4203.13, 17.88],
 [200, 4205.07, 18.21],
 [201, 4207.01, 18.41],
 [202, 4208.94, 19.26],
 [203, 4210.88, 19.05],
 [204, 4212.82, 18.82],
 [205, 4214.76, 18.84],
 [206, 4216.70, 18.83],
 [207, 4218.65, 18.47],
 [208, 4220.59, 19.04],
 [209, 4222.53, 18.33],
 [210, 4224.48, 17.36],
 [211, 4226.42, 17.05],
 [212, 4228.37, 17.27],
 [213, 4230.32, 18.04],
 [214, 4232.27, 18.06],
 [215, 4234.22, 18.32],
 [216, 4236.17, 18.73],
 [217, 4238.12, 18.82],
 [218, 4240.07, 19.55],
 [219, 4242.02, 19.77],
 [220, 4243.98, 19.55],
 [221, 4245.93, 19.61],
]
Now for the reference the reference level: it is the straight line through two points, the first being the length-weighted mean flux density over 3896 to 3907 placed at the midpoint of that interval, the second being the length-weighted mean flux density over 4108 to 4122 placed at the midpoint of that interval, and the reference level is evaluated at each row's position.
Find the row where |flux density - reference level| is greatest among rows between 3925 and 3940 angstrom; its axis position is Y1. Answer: 3933.45 angstrom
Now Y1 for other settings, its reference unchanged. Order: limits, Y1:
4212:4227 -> 4220.59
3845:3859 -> 3845.68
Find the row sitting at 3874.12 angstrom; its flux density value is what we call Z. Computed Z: 12.67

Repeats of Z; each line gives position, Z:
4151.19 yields 16.87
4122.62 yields 17.13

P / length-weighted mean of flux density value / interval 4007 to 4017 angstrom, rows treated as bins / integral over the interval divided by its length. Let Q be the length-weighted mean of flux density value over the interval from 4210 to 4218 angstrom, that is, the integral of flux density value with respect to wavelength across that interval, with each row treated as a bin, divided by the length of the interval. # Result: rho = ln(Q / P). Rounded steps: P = 18.1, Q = 18.9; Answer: 0.04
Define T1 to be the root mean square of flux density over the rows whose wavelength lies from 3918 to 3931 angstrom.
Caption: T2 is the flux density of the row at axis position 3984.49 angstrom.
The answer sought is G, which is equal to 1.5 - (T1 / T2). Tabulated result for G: 0.6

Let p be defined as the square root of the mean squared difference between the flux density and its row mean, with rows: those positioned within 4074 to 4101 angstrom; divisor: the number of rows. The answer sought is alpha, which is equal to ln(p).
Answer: 0.5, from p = 1.7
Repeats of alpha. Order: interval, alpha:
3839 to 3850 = 0.2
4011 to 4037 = -1.1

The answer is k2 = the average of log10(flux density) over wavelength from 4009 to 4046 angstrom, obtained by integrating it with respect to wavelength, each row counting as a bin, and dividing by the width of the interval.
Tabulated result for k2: 1.26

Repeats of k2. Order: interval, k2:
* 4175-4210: 1.25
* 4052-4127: 1.21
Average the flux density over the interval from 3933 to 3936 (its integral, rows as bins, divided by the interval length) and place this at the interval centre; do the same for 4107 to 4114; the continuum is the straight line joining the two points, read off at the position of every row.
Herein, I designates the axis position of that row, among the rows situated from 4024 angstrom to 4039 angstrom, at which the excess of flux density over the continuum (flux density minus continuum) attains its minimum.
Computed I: 4032.49 angstrom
